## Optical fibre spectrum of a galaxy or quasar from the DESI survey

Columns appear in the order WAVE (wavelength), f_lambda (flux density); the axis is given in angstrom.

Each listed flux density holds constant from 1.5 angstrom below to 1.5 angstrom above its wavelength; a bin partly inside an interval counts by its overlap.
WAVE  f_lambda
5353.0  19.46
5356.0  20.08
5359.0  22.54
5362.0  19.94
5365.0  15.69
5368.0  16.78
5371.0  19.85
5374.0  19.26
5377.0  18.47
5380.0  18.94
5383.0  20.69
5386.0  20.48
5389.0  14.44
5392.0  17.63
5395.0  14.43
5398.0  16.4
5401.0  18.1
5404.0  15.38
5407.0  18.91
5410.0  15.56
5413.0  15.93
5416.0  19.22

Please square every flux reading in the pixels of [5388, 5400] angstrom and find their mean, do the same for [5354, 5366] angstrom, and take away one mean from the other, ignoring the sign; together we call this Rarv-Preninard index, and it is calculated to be 140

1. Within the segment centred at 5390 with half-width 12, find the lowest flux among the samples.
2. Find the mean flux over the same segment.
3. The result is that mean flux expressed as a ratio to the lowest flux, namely 1.22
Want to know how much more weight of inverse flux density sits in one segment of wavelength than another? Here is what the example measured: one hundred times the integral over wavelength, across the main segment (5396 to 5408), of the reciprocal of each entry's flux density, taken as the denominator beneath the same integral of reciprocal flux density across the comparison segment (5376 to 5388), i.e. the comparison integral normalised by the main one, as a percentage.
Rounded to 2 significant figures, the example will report 87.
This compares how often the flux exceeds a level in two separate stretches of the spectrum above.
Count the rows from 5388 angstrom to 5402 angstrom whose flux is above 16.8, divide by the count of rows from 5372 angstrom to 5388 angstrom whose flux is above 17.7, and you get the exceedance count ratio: 0.40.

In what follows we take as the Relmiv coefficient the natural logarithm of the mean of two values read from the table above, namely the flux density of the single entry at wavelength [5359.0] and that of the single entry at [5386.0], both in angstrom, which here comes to 3.07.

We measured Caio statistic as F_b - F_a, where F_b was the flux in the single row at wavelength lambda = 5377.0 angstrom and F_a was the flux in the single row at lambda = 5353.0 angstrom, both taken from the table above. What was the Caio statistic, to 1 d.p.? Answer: -1.0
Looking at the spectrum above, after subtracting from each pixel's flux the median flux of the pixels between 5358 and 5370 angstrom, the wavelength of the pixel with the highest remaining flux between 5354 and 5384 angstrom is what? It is 5359.0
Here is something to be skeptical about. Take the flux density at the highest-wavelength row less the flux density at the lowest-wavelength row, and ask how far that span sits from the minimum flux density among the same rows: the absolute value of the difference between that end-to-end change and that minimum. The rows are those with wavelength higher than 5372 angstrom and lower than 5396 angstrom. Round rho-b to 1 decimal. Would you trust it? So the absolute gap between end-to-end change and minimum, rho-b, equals 19.3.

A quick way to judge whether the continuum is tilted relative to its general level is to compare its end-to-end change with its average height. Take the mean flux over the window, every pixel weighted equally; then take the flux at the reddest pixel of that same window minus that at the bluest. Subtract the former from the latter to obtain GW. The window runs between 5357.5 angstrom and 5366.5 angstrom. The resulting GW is -26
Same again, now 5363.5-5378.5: -15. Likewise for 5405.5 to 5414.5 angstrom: -20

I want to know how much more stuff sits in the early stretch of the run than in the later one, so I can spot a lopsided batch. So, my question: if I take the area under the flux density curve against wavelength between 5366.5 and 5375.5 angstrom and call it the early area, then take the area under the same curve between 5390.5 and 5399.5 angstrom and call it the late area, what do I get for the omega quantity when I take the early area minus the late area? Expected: 22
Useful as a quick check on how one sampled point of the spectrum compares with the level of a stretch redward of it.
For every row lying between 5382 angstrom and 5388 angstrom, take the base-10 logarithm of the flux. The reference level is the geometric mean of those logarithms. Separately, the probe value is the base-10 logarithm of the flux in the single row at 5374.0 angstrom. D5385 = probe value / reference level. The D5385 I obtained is 0.98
